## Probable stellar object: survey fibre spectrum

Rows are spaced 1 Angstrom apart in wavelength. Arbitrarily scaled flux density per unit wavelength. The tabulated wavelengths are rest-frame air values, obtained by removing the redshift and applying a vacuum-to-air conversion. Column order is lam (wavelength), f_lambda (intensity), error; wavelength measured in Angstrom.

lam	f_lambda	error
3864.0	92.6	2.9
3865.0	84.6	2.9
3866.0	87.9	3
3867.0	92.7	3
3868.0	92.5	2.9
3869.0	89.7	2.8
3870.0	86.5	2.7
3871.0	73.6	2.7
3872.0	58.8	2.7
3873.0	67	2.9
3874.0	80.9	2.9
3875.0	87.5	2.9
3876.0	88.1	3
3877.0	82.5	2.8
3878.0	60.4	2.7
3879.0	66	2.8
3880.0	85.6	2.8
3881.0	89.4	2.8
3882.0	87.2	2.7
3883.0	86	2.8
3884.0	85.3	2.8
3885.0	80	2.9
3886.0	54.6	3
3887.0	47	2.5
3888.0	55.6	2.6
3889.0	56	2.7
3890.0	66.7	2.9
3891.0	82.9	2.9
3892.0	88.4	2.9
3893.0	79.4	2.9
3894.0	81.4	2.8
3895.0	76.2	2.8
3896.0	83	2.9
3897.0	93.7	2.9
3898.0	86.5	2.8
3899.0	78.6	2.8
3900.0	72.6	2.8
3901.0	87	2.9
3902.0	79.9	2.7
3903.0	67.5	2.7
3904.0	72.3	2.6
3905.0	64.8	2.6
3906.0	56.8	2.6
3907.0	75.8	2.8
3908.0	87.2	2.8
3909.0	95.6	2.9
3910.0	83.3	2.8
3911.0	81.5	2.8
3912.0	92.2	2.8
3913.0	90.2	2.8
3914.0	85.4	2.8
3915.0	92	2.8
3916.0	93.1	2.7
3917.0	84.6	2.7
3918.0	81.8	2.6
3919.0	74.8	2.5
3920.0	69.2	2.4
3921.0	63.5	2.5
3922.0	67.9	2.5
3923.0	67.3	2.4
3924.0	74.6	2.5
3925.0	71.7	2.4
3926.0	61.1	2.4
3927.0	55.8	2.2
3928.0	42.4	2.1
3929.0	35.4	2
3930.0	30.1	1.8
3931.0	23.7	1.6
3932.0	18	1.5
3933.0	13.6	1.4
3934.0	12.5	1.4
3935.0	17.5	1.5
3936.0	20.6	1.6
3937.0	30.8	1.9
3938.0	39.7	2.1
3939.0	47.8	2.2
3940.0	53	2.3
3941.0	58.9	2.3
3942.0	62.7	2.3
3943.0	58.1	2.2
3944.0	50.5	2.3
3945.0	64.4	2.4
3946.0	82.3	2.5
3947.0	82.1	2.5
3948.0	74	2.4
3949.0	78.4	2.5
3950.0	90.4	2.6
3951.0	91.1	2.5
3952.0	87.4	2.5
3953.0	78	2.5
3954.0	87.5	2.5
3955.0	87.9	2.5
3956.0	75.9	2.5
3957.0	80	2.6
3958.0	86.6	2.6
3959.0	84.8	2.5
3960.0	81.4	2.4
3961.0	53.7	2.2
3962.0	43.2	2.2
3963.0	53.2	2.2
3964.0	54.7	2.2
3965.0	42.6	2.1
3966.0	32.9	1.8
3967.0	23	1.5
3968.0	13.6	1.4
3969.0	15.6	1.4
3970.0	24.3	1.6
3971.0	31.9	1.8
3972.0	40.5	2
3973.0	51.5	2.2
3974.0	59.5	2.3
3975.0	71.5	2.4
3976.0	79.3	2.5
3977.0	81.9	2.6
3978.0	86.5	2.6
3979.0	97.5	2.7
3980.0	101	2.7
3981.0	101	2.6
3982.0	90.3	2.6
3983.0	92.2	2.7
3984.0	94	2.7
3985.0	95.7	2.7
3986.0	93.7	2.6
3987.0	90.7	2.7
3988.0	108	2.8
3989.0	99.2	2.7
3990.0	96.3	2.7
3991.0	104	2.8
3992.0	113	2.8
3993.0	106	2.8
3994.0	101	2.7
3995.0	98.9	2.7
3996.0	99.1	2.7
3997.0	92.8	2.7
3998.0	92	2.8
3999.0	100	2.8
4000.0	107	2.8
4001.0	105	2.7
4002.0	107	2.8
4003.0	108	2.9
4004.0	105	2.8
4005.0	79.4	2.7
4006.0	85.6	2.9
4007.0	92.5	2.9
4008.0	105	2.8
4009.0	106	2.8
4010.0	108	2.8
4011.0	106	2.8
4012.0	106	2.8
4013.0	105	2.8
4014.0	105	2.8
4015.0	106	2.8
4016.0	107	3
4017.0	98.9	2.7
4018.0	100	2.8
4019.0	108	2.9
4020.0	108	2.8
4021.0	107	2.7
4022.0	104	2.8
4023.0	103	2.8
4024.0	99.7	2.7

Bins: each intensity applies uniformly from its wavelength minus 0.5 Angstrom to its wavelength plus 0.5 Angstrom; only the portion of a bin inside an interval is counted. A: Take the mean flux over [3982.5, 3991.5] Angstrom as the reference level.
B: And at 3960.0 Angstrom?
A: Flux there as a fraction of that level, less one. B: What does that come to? -0.16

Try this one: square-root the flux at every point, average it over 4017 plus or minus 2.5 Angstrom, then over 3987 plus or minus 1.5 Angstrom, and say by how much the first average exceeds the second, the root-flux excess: 0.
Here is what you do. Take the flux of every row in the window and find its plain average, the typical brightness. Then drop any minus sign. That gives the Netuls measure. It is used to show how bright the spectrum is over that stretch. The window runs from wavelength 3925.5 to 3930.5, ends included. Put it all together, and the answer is 45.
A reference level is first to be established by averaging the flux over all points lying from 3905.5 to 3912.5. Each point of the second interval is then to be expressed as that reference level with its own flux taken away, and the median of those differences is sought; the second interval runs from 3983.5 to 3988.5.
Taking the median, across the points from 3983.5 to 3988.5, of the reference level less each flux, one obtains -12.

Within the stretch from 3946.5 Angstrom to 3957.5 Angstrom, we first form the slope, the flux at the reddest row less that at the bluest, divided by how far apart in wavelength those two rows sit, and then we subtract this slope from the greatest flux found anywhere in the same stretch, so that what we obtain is 91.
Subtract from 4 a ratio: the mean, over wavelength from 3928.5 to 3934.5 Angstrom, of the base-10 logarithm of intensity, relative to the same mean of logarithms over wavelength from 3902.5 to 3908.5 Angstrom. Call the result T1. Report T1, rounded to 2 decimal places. 3.29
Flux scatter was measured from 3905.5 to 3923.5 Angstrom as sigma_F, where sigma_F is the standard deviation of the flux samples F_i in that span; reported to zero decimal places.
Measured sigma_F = 11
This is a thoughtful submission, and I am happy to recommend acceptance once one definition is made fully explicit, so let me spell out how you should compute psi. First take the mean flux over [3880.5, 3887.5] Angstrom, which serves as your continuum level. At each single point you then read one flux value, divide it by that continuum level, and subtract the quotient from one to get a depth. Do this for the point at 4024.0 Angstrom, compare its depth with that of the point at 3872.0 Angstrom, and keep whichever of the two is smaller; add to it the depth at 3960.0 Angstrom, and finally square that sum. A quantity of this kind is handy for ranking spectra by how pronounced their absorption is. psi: 0.16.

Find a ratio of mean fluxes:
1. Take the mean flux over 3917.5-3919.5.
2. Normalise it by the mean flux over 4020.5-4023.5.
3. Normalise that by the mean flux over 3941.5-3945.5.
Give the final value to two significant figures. 0.013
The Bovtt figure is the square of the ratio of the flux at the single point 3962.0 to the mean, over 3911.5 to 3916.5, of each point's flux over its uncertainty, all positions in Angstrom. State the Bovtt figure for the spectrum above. 2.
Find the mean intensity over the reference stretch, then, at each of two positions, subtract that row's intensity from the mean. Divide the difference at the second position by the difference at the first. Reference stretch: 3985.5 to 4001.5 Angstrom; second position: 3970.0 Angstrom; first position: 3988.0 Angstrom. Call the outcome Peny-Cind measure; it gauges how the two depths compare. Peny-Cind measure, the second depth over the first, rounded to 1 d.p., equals -10.0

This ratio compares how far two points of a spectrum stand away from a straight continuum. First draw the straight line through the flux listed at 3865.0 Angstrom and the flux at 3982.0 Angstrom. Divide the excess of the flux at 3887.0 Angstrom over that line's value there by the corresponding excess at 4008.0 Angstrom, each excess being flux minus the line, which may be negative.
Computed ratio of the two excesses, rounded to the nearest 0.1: -2.9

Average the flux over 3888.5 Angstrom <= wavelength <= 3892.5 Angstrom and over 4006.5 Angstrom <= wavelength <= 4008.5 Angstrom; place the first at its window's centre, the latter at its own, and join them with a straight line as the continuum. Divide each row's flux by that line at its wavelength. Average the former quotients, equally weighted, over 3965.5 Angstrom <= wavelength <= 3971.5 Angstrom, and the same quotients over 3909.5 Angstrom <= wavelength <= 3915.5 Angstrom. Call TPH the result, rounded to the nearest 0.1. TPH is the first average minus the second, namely -0.9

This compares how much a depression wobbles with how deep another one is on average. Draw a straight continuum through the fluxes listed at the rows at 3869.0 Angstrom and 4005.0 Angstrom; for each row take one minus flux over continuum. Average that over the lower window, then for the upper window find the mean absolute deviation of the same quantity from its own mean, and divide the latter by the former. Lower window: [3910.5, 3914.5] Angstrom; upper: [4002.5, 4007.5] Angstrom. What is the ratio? -11.6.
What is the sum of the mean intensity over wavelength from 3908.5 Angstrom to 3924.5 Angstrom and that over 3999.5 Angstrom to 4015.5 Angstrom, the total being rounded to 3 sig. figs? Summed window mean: 183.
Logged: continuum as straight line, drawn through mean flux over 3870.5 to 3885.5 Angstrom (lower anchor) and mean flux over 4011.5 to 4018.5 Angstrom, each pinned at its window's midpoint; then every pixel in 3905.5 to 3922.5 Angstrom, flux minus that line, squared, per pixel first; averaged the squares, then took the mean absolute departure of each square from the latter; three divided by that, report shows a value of 0.019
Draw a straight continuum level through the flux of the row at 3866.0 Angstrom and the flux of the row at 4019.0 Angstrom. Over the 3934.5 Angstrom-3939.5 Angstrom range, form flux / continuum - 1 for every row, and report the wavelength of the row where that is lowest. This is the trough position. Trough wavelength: 3935.0 Angstrom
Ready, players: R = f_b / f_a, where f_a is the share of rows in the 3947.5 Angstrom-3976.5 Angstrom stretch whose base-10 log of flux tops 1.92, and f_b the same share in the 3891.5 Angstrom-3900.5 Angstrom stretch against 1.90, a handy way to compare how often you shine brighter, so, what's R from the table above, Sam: 2.3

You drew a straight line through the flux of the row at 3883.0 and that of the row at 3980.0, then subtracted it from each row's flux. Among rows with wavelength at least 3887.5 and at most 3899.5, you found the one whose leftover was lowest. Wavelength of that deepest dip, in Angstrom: 3888.0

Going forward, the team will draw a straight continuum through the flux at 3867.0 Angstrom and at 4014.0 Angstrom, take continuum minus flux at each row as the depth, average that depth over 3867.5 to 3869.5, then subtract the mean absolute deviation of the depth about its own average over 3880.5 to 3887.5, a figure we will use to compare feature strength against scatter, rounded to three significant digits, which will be -12.6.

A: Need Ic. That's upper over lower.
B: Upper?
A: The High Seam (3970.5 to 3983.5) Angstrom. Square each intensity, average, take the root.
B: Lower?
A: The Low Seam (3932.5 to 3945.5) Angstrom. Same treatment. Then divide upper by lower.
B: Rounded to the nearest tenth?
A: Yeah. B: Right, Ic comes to 1.8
